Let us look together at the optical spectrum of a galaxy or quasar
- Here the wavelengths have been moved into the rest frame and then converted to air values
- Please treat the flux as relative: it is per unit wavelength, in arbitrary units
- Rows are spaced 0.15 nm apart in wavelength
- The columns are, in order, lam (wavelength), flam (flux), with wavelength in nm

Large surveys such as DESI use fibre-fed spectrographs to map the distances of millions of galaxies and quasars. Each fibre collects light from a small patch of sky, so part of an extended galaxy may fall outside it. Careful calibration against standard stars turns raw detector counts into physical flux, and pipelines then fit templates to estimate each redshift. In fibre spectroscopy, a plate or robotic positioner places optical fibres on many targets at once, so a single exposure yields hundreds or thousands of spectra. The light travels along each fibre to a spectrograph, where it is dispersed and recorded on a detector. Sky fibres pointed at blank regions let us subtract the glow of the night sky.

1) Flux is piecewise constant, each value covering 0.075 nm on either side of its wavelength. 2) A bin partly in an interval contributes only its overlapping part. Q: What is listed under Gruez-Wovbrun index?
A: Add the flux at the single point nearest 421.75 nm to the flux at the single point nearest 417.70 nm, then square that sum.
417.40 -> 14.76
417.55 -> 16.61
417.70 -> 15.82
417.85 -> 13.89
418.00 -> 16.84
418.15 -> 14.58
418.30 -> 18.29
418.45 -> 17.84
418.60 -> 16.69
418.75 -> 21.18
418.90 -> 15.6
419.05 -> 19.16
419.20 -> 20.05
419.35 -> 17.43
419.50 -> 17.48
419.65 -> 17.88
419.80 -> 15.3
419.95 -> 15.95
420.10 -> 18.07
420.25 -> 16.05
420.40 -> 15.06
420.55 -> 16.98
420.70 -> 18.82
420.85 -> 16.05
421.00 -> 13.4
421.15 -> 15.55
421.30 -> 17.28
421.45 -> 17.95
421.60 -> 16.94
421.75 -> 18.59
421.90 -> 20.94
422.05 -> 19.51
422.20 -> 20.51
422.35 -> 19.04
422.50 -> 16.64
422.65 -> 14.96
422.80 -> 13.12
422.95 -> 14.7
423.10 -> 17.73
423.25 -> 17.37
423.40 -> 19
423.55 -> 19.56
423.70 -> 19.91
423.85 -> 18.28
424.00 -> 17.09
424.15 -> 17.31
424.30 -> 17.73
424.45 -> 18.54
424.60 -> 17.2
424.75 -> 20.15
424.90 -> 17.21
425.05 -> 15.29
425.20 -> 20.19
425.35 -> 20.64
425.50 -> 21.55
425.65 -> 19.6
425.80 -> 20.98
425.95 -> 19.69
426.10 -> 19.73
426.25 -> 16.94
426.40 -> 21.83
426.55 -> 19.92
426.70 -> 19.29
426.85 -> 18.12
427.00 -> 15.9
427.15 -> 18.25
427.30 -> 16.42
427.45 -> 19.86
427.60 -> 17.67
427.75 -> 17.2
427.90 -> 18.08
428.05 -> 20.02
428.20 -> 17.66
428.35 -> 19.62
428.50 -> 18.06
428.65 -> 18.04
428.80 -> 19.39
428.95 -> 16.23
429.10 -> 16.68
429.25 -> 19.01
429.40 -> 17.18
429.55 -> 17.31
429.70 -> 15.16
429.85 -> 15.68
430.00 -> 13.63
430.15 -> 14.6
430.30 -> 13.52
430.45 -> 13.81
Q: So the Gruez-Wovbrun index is 1184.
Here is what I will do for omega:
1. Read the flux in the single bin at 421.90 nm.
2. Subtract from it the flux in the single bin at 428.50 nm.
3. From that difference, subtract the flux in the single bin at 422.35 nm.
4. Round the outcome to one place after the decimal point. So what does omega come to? -16.2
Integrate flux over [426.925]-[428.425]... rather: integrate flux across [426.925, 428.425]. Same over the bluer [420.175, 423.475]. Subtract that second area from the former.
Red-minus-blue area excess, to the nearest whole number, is -29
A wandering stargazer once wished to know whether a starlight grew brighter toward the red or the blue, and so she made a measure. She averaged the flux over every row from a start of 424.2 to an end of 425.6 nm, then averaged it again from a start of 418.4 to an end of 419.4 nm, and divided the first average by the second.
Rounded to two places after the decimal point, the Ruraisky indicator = 1.02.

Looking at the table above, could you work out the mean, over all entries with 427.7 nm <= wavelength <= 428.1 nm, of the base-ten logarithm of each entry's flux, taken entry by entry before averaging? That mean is 1.26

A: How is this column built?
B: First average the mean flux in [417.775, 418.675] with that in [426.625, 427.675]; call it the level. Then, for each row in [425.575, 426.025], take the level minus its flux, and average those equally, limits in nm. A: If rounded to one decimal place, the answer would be -2.9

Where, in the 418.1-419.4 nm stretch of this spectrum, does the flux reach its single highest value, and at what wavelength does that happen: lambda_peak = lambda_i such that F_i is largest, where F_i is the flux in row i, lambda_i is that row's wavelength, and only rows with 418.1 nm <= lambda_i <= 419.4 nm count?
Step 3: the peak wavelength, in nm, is 418.75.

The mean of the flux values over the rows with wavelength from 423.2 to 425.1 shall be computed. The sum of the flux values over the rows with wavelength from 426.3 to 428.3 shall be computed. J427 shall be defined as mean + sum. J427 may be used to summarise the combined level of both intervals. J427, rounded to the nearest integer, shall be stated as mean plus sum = 258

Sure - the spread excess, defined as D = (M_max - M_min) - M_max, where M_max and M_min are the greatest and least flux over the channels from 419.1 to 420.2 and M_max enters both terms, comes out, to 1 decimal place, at -15.3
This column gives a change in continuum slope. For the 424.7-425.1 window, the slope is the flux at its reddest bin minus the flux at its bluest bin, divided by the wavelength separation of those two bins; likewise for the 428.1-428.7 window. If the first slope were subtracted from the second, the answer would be 17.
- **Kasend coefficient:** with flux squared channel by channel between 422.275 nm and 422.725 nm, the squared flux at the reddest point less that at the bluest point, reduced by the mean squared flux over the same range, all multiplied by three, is -1279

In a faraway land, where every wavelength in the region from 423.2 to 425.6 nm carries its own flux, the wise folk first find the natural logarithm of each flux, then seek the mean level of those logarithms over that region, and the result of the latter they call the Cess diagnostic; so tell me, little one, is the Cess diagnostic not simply 2.92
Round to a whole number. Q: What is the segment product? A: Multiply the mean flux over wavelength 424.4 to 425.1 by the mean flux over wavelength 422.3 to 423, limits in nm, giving 277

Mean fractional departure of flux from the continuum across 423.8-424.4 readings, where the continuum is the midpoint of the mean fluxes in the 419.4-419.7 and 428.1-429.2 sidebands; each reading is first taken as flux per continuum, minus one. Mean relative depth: -0.012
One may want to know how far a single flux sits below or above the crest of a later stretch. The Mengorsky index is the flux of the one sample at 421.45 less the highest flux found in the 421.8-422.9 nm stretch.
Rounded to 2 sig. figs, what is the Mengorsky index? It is -3.0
